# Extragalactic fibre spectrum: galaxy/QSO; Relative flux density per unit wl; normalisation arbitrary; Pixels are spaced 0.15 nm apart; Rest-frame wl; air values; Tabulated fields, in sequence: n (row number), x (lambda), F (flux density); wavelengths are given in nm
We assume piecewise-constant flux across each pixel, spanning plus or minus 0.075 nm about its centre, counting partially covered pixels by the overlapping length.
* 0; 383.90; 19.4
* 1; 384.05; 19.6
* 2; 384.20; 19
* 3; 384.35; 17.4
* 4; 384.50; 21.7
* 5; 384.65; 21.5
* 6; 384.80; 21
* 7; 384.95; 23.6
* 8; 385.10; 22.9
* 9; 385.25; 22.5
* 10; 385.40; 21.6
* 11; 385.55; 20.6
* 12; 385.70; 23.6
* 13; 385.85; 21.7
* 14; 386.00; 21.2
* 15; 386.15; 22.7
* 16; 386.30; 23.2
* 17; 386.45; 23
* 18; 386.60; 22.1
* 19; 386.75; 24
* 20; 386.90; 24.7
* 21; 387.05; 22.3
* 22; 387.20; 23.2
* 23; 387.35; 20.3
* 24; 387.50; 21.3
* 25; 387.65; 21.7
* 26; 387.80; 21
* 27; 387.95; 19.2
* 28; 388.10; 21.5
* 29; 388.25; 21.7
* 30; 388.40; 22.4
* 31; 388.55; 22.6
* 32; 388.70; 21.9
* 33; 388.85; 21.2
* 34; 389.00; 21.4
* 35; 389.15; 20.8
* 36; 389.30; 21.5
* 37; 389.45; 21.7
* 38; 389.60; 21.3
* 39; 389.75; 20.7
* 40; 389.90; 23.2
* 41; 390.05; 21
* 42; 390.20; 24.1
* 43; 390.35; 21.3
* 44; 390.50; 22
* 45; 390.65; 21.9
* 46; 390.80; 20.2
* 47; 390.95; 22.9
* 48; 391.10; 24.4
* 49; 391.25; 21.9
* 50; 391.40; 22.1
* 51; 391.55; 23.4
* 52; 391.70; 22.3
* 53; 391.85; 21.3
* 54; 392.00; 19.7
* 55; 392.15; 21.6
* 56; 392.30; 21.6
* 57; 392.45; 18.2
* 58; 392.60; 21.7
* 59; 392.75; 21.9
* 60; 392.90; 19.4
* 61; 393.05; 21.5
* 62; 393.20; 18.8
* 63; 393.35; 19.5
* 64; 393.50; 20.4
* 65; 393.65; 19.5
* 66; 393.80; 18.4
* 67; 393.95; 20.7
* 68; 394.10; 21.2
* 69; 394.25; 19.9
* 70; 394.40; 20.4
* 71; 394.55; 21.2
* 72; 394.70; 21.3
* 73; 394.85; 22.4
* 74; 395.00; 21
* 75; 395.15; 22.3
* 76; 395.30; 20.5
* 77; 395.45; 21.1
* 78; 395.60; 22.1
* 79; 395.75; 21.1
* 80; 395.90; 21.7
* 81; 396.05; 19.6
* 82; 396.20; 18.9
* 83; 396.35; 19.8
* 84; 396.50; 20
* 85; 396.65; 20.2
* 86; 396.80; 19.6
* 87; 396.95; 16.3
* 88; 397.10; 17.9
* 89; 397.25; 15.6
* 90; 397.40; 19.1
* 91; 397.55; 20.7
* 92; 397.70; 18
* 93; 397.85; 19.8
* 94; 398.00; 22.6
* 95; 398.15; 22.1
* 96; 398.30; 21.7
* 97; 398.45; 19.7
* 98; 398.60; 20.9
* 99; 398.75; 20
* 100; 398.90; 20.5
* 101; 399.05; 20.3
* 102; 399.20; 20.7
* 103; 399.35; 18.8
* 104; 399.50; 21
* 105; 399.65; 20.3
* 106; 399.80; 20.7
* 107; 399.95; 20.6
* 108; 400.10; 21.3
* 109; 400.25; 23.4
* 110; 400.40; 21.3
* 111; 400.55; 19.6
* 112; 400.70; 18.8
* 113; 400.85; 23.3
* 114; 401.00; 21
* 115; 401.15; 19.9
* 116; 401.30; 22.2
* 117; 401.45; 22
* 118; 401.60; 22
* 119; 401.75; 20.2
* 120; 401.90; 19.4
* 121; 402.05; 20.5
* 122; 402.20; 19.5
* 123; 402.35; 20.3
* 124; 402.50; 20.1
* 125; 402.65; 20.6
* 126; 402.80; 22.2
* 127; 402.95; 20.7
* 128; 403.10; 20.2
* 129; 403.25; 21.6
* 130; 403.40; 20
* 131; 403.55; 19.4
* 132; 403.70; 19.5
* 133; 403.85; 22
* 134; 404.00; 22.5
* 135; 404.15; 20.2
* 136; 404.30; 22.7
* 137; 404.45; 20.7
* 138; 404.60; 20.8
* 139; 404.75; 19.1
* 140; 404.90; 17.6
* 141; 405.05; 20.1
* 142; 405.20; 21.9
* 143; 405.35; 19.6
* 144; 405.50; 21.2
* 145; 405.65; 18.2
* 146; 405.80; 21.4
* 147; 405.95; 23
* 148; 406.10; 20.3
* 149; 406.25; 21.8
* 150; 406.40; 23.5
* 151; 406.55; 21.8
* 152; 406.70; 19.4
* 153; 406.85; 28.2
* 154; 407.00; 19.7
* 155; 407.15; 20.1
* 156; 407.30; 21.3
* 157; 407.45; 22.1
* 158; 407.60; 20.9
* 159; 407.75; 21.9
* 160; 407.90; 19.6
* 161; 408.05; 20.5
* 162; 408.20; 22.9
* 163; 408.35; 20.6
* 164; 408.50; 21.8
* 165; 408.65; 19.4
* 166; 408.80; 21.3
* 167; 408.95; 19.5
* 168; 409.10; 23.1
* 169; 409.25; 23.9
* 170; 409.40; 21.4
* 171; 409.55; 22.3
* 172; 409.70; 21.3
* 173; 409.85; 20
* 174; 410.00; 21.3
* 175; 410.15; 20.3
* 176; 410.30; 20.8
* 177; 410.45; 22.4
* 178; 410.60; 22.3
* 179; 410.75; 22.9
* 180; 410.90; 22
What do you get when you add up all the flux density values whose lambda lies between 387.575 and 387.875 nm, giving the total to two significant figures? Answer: 43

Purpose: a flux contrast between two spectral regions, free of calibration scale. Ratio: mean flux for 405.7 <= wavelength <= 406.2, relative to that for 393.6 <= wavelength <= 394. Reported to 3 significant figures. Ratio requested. 1.10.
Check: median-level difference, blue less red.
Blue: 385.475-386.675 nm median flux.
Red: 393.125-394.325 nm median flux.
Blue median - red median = 2.7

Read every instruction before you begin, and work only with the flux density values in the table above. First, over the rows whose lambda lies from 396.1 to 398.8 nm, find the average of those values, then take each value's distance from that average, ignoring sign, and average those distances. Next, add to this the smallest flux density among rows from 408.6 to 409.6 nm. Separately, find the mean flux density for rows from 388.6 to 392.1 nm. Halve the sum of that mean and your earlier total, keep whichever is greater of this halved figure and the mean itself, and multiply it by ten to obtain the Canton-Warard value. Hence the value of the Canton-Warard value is 218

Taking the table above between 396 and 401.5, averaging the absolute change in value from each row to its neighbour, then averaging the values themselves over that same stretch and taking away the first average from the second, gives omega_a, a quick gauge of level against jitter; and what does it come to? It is 18.8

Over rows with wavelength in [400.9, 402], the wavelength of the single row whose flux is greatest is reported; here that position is 401.30 nm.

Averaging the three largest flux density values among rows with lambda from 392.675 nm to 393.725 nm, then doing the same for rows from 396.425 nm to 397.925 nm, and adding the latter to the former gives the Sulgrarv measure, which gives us 41.6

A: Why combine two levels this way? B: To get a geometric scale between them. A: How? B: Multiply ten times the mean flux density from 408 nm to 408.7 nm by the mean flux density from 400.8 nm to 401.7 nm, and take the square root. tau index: 68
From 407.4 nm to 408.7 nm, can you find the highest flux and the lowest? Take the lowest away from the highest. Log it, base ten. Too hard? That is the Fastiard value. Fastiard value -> 0.5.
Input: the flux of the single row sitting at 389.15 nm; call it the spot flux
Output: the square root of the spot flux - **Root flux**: 4.56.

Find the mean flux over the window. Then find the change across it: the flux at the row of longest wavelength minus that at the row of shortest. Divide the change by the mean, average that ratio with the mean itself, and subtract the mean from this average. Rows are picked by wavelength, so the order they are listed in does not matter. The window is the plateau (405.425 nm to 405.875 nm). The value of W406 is -10.1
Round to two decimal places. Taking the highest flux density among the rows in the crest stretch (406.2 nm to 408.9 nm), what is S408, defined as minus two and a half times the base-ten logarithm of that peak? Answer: -3.63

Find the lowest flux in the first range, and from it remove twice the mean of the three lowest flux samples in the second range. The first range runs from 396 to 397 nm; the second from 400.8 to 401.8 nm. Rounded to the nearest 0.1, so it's -24.4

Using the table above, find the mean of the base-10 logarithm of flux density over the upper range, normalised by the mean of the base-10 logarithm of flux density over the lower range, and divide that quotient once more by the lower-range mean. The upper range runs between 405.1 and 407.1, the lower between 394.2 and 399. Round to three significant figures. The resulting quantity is 0.781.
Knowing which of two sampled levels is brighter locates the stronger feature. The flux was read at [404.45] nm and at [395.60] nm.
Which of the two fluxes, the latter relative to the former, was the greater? 22.1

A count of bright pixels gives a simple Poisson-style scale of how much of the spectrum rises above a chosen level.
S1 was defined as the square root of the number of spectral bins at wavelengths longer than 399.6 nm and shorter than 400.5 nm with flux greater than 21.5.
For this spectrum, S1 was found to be 1.00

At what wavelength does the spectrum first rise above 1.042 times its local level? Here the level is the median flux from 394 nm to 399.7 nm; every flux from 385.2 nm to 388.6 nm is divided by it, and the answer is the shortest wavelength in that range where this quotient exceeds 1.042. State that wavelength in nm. 385.25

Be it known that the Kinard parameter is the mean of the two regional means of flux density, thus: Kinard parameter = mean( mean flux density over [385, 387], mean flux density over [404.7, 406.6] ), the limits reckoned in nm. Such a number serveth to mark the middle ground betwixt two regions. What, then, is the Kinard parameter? 21.7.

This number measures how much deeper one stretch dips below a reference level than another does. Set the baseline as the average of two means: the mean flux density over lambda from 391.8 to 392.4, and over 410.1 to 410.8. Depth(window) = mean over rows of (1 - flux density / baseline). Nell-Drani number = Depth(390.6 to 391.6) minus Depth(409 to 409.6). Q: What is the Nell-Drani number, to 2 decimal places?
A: 0.01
